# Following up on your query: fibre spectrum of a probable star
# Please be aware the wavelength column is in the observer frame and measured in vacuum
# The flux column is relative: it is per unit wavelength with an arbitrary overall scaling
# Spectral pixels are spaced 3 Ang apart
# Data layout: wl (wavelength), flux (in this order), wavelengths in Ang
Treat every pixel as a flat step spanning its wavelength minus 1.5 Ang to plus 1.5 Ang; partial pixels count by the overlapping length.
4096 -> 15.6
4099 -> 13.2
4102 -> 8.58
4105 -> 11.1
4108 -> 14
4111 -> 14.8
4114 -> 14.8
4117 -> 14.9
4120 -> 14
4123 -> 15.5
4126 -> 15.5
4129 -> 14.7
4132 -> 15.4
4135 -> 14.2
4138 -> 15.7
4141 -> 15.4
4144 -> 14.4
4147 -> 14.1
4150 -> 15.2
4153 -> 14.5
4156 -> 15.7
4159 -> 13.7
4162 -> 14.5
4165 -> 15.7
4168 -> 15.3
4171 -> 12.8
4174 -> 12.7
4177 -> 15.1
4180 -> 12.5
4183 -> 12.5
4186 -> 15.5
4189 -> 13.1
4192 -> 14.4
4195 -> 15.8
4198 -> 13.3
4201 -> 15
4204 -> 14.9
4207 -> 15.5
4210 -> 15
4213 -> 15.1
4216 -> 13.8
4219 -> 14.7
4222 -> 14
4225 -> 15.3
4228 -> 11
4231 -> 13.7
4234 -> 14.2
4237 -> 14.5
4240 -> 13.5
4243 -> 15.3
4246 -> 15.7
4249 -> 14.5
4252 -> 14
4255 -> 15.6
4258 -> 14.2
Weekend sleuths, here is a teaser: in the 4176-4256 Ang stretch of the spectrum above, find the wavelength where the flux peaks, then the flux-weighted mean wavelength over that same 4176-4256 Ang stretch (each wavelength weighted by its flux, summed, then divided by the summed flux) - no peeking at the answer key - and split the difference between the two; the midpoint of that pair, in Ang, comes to 4205.6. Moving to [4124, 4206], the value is 4179.8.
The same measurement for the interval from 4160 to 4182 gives 4167.9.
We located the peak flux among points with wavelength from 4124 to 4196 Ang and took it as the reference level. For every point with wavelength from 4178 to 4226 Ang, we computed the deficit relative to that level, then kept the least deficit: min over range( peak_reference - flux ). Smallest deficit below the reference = 0.000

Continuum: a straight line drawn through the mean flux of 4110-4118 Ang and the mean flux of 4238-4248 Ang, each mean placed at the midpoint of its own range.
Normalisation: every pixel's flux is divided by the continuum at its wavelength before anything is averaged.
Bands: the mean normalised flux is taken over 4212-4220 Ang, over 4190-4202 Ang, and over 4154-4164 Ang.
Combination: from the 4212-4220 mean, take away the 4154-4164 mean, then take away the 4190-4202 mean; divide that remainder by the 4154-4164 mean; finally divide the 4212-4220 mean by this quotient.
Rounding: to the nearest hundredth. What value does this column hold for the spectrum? -0.97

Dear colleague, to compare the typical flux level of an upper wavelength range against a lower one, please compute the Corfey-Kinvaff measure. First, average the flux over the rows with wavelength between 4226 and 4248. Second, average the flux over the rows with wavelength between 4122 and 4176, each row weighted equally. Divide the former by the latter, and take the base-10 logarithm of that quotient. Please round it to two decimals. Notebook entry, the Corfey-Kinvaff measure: -0.02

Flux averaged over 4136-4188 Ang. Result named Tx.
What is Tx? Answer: 14.4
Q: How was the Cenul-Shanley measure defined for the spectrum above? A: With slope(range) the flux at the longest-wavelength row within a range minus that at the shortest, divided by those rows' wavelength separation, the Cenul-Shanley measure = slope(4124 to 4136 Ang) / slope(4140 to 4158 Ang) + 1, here -6.2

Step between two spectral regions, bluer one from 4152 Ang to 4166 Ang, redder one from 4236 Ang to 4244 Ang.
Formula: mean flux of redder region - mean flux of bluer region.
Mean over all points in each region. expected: -0.4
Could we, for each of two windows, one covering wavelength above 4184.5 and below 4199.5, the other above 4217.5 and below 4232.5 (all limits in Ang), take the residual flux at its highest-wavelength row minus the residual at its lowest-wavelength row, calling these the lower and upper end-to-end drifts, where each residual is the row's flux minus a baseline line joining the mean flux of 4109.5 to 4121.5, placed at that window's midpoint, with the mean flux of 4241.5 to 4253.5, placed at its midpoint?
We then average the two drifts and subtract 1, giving -2.6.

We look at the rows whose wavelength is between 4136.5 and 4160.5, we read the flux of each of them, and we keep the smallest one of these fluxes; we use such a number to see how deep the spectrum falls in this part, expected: 13.7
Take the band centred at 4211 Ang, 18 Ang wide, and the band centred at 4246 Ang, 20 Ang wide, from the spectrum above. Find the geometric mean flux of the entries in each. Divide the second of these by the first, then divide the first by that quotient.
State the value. 14.9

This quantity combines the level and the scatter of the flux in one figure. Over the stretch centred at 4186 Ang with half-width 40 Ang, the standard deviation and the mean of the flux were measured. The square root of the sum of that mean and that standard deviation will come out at 3.93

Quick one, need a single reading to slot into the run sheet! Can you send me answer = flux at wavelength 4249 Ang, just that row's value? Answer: 14.5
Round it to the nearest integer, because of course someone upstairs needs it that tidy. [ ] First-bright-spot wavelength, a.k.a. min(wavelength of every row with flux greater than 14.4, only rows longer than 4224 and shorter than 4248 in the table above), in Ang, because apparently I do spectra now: 4225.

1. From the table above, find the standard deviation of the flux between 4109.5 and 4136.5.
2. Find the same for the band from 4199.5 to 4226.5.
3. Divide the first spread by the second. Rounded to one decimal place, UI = 1.0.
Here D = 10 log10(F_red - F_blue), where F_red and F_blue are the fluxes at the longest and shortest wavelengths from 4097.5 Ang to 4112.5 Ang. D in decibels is 2.0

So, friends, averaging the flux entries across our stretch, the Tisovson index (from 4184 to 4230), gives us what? 14.4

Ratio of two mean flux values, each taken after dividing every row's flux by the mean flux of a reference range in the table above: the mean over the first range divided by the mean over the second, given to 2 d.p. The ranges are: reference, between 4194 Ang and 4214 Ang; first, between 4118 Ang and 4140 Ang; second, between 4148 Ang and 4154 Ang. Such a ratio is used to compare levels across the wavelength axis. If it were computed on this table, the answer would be 1.01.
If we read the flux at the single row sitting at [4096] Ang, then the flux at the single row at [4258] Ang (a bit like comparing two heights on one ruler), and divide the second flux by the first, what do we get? 0.91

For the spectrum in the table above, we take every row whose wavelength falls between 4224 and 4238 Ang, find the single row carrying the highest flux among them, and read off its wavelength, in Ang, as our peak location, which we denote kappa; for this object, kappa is 4225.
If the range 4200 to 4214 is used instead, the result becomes 4207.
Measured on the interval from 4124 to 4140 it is 4138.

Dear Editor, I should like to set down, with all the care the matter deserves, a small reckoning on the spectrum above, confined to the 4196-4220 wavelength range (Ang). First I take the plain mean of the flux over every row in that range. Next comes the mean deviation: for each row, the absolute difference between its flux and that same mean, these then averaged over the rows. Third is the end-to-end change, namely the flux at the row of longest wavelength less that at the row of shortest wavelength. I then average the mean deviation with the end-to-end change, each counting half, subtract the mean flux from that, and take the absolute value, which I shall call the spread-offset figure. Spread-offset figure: 13.7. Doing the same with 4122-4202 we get 14.3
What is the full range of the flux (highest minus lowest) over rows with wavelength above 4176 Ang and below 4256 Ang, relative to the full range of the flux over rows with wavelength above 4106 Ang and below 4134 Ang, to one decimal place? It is 3.2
